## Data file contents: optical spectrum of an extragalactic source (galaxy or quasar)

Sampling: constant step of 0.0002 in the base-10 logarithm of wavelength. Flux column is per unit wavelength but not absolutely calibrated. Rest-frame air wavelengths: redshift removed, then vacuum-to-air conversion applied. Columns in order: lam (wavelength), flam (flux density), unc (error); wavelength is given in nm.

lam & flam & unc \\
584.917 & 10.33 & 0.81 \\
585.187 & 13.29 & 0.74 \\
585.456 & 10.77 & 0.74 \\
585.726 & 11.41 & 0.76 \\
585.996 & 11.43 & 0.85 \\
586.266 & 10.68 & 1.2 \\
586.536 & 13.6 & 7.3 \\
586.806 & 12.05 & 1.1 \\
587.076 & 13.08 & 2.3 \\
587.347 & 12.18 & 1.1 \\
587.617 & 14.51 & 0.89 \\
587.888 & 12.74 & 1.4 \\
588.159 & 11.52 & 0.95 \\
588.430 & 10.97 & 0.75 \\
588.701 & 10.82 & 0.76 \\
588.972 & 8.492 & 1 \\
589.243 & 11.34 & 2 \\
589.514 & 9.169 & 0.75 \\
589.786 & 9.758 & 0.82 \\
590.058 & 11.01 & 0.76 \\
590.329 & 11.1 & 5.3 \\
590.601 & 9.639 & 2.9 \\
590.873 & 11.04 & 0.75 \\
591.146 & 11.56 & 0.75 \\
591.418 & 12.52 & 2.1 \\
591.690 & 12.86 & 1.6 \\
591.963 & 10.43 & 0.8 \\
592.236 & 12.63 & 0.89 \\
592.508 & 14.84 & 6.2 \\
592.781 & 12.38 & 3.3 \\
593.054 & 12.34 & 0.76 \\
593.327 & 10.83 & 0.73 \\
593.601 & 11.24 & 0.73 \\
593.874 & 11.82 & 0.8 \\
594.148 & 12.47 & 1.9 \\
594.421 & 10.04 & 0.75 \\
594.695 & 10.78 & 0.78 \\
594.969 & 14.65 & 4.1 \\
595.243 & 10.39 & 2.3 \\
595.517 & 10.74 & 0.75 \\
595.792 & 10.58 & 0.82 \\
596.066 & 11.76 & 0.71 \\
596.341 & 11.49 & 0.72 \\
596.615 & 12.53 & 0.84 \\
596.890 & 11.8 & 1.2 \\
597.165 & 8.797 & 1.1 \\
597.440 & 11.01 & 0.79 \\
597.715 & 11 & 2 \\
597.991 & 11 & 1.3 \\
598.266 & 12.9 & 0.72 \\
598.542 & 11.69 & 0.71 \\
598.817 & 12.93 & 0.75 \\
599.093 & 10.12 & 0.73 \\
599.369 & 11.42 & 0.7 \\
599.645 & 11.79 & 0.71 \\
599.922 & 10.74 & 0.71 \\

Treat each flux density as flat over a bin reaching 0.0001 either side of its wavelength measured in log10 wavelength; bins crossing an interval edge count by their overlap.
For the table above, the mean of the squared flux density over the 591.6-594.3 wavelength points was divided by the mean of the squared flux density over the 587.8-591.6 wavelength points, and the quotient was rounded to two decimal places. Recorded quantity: 1.26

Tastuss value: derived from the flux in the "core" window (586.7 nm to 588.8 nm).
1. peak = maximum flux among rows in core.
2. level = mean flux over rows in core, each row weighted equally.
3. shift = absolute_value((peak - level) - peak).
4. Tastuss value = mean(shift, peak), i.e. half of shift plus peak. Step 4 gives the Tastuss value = 13.4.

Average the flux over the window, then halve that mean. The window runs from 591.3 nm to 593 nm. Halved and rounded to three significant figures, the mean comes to 6.30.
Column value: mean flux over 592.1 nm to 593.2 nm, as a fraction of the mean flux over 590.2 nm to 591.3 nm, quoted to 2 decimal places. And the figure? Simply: 1.20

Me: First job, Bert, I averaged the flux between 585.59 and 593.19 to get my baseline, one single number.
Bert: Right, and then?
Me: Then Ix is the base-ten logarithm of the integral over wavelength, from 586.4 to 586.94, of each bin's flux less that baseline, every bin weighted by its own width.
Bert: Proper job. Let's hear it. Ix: -0.20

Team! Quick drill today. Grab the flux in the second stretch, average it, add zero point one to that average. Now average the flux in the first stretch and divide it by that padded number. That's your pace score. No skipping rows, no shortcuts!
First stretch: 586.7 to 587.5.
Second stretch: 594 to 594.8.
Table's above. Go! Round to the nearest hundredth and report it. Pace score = 1.11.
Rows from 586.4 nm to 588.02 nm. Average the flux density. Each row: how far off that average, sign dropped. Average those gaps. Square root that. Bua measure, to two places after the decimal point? 0.84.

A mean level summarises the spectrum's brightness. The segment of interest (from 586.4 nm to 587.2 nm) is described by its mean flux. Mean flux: 12.9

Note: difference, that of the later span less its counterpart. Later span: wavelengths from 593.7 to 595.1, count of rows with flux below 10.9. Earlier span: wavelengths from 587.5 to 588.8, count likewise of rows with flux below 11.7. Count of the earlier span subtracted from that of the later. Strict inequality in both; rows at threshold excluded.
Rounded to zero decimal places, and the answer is -1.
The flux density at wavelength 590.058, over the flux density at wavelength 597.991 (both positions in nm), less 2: -1.00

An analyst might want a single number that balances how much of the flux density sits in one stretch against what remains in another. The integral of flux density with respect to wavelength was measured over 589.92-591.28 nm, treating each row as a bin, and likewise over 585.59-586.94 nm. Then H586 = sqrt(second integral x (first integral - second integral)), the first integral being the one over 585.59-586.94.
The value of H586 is 4.2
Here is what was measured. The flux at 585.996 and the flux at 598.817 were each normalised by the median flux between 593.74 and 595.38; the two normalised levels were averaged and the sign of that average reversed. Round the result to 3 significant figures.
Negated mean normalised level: -1.08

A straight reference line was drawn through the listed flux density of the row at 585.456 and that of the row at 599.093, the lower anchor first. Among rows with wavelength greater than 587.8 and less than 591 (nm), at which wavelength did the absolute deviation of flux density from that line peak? 588.972 nm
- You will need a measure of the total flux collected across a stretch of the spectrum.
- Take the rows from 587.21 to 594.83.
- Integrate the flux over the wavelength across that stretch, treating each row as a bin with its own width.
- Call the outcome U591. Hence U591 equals 87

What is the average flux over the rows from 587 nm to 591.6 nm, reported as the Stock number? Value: 11.3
